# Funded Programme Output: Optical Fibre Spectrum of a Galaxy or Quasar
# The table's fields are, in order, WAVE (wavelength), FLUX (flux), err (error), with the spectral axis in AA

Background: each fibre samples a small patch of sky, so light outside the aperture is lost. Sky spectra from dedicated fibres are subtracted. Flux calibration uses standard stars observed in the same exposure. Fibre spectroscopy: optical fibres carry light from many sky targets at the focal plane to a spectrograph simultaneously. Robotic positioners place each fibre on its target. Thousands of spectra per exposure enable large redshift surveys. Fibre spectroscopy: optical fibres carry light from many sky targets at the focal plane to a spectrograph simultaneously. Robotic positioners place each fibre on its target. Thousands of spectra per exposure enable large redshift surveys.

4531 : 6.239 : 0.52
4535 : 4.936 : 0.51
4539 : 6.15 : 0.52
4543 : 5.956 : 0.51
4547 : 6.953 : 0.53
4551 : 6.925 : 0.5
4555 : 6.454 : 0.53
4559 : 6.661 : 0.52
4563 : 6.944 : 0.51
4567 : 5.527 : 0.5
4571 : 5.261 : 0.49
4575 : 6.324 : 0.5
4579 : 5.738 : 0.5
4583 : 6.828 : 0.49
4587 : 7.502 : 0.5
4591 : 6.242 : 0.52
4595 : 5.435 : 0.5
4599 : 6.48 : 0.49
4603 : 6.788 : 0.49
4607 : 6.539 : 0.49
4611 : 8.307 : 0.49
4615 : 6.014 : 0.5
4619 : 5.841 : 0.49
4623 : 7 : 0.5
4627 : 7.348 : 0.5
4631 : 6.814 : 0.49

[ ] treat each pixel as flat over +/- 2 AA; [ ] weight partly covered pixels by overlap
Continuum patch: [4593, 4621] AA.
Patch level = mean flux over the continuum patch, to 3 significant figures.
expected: 6.49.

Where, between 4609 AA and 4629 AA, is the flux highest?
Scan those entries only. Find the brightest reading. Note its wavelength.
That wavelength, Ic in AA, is 4611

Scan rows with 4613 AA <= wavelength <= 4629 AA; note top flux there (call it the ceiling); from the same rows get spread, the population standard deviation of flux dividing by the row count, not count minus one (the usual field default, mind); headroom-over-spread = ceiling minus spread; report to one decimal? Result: 6.7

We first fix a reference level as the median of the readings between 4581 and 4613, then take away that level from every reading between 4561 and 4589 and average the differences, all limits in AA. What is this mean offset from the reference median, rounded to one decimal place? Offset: -0.4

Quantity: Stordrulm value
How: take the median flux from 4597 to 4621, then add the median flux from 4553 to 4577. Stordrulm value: 12.90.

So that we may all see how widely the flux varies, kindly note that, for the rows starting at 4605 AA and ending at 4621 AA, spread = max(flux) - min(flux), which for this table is 2.47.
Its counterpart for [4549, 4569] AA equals 1.42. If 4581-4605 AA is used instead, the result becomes 2.07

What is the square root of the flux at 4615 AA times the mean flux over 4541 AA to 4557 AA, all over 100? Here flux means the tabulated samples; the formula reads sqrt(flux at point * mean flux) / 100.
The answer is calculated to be 0.0629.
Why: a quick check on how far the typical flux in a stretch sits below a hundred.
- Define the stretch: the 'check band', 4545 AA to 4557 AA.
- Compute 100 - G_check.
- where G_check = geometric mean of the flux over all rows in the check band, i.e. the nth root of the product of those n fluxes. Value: 93.2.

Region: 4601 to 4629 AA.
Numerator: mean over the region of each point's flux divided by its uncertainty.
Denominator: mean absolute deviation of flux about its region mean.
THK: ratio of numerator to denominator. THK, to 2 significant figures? 22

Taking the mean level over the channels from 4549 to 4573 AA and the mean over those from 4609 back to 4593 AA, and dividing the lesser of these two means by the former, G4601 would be 1.00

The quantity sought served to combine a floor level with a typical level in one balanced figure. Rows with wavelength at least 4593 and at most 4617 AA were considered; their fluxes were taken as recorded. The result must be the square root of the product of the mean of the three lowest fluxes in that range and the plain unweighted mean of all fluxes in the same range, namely 6.28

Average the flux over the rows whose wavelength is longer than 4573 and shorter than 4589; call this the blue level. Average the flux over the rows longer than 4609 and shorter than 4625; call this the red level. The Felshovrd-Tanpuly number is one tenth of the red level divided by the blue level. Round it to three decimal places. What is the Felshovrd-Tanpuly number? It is 0.103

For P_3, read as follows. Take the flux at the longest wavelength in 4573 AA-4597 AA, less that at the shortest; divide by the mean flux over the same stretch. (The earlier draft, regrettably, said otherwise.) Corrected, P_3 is -0.14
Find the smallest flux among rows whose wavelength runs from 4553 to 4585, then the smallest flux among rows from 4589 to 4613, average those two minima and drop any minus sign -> 5.3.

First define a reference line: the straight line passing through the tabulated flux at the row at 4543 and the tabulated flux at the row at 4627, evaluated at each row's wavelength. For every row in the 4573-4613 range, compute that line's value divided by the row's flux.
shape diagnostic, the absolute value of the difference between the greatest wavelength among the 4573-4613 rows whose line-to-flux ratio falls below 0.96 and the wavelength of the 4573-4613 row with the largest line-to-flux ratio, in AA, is 16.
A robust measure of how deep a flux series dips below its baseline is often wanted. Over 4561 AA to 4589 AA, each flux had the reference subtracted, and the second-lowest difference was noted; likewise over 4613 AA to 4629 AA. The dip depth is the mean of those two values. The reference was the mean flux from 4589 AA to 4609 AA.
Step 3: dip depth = -0.5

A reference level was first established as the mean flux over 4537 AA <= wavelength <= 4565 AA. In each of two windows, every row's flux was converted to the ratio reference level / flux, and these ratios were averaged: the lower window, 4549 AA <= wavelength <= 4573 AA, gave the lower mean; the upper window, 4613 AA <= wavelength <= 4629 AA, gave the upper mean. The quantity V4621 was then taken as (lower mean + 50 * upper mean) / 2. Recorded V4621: 25.9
